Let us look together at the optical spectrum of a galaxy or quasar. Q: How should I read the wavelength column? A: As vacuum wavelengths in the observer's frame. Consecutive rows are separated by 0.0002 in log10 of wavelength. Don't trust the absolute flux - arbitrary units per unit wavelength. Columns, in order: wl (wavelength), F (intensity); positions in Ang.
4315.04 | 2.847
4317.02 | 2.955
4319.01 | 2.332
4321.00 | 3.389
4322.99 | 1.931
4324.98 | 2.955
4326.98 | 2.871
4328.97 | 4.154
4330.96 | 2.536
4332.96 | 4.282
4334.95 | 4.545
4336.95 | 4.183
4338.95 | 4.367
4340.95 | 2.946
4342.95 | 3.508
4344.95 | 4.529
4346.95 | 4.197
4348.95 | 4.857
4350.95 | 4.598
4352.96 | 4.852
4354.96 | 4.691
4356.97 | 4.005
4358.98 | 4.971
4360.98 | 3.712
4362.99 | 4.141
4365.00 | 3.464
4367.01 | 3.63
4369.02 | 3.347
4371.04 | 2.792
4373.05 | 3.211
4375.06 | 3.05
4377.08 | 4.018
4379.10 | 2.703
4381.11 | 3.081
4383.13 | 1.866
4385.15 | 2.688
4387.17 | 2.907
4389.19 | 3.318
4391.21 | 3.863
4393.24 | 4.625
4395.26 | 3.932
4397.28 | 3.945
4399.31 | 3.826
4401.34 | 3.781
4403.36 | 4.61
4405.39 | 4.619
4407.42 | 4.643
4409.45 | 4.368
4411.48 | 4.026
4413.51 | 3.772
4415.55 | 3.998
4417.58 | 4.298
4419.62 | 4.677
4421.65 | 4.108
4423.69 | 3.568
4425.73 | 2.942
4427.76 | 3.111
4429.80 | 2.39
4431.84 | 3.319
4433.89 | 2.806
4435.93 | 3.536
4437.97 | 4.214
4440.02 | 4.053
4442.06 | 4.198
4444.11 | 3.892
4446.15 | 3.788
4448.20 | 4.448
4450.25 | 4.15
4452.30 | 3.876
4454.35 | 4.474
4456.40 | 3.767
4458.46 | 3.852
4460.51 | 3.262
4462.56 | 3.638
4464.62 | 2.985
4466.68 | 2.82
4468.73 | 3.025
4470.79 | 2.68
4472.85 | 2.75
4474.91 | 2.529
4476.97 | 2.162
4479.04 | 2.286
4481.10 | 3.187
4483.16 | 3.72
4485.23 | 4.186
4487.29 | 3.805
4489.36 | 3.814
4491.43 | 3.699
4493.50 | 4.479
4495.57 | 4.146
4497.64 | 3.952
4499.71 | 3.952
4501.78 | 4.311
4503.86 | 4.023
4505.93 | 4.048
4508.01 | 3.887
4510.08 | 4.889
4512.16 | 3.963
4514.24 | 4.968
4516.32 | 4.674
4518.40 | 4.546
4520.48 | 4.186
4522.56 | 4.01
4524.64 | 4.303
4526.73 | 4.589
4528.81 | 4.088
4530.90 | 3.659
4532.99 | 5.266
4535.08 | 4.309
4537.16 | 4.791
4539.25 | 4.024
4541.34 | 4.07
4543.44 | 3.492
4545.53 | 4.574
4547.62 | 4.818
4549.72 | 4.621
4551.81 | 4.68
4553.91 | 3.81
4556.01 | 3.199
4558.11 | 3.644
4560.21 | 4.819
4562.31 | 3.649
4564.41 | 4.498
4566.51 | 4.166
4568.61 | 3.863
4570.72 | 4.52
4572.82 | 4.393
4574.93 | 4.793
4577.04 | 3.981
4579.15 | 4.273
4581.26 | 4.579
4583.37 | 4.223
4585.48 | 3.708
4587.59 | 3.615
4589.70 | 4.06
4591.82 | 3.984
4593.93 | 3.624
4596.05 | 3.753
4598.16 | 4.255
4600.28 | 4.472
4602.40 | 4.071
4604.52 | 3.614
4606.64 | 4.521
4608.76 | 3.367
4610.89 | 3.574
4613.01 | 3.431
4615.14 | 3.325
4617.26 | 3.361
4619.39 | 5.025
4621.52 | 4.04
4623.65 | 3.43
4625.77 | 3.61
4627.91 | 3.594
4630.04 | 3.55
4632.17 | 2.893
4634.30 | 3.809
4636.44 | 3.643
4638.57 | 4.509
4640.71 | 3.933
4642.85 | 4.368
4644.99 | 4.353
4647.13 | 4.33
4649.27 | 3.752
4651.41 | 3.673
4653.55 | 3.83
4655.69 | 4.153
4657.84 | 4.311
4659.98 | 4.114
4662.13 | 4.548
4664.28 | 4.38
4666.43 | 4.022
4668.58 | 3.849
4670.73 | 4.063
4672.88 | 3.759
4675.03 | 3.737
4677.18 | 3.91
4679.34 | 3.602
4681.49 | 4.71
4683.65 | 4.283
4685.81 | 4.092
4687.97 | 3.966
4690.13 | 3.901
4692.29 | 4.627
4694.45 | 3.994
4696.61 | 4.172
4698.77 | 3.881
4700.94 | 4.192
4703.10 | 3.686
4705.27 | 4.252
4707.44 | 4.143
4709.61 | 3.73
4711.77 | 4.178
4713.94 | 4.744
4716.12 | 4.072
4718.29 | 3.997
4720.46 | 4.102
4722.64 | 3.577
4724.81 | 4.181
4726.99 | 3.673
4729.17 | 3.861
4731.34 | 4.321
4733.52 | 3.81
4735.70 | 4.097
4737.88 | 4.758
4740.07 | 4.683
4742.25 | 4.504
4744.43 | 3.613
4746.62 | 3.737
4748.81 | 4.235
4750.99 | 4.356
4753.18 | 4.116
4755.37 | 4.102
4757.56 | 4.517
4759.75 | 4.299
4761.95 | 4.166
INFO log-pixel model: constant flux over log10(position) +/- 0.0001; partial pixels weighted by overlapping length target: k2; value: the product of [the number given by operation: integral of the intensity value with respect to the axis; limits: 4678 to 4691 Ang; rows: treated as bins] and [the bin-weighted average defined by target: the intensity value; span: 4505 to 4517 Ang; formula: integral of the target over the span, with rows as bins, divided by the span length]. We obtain 234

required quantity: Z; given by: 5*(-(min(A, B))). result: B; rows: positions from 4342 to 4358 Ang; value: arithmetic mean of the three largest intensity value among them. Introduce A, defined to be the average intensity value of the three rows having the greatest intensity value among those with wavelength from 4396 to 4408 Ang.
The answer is -23.1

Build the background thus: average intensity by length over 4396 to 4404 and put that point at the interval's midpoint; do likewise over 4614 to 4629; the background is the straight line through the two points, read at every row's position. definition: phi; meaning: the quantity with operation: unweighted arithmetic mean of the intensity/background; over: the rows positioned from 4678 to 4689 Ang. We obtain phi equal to 1.12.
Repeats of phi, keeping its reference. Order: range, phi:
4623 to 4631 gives 0.94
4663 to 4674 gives 1.08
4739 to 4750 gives 1.14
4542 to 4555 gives 1.13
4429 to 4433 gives 0.72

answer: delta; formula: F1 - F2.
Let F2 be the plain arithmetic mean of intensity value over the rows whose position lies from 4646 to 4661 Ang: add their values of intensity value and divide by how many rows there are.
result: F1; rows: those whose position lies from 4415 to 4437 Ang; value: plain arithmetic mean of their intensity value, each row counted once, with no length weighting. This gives -0.50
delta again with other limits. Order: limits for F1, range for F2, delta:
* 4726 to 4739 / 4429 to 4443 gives 0.58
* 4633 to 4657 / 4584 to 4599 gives 0.18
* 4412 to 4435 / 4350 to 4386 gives -0.06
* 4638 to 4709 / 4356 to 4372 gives 0.34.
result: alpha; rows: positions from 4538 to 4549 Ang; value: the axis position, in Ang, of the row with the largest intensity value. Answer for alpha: 4547.62 Ang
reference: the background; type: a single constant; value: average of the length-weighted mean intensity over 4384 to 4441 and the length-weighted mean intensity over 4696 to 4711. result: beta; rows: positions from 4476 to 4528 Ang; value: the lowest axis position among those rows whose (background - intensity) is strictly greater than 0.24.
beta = 4476.97 Ang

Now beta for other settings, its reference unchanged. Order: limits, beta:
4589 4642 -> 4593.93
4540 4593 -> 4543.44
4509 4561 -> 4543.44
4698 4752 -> 4722.64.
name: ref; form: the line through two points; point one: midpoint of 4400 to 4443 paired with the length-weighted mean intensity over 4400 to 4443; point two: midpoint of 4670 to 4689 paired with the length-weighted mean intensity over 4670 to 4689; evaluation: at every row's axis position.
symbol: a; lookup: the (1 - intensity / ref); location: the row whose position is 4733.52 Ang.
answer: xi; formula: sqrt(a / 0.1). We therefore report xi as 0.8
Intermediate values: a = 0.06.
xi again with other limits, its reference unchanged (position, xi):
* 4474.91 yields 1.9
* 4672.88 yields 0.8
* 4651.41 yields 0.9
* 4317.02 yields 1.5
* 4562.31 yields 0.9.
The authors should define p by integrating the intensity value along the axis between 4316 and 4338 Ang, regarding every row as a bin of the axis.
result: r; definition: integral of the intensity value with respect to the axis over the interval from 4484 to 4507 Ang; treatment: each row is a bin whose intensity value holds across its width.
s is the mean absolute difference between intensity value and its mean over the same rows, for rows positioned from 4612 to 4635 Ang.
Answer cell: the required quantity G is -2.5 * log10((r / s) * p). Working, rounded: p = 72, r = 93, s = 0.35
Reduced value -10.7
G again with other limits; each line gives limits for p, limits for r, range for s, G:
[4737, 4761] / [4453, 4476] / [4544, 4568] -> -10.5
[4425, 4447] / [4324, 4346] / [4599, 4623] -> -10.3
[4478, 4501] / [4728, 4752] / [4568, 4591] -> -11.1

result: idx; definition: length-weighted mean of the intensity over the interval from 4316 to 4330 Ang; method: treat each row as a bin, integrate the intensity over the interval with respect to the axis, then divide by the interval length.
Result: 2.94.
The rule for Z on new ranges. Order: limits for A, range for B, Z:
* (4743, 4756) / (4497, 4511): -21.2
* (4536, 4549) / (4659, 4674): -21.7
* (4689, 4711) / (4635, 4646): -21.8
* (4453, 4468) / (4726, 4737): -20.2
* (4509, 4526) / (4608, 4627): -21.1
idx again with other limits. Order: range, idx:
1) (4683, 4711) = 4.07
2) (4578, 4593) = 4.06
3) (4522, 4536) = 4.33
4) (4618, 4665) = 3.99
